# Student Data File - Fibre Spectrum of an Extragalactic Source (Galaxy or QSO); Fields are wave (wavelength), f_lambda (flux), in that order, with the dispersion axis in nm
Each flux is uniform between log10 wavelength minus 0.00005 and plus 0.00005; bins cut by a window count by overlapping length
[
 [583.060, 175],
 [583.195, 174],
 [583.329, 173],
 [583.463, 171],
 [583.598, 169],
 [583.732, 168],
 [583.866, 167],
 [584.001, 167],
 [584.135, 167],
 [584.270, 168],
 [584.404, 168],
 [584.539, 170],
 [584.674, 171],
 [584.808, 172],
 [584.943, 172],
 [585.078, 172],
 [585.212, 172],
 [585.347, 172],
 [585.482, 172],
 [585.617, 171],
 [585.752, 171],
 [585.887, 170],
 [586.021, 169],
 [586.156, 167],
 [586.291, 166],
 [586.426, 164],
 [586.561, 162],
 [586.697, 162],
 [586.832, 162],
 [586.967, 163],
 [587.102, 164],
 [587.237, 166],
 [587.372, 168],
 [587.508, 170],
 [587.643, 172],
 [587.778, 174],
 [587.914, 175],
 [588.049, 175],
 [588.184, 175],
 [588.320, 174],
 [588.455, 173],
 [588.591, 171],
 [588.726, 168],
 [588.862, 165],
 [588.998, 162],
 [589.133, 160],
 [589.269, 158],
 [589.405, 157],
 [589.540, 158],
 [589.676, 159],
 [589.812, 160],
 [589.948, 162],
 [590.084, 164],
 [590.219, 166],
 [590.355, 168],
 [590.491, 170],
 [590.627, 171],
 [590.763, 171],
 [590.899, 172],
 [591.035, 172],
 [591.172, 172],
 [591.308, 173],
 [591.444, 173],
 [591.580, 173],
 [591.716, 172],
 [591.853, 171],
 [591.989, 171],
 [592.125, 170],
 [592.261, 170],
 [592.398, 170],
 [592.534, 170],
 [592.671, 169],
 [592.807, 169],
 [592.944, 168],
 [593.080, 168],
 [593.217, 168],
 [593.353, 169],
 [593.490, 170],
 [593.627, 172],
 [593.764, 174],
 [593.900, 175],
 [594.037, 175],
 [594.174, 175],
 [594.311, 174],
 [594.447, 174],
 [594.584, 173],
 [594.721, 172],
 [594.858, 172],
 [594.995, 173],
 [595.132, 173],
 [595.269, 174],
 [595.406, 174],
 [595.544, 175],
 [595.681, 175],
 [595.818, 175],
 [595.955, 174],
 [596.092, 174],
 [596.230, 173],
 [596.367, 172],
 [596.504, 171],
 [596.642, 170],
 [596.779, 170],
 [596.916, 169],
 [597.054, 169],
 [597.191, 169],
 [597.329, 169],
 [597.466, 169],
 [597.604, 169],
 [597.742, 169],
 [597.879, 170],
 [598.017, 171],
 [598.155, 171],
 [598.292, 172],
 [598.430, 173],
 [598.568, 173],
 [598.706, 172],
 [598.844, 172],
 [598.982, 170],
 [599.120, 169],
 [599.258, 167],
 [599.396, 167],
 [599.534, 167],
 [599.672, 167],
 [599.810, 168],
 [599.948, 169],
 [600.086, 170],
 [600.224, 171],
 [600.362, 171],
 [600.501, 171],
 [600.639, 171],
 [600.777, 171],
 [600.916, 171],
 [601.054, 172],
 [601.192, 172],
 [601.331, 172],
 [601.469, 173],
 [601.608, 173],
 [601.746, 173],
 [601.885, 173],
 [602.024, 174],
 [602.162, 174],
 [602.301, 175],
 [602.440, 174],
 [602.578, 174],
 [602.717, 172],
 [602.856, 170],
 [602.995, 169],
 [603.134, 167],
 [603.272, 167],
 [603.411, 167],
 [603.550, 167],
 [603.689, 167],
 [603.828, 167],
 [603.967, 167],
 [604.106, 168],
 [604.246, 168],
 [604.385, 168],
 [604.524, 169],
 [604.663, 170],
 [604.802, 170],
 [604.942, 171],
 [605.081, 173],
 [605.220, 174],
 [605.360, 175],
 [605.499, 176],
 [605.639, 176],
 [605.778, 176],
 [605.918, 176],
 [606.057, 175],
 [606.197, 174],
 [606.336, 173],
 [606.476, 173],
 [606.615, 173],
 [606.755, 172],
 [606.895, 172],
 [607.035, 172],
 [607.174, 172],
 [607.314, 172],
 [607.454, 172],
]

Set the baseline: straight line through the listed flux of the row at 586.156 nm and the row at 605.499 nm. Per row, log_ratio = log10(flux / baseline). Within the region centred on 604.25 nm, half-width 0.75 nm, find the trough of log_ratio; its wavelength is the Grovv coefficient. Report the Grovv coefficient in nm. 603.967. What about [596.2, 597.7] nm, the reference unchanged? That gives 597.604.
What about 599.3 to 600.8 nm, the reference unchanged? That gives 599.672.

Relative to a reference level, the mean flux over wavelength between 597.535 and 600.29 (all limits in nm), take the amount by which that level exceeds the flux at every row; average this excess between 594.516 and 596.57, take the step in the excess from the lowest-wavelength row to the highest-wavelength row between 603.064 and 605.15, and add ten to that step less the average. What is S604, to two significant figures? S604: 7.5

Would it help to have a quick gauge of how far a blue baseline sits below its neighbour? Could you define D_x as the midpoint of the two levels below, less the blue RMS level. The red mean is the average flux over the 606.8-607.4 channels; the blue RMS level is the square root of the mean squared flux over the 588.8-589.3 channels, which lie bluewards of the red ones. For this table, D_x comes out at 5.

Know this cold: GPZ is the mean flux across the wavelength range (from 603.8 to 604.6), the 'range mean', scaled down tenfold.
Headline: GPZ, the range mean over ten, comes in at 16.8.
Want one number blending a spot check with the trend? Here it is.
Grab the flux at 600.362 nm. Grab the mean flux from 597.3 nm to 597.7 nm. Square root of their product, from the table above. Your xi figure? 170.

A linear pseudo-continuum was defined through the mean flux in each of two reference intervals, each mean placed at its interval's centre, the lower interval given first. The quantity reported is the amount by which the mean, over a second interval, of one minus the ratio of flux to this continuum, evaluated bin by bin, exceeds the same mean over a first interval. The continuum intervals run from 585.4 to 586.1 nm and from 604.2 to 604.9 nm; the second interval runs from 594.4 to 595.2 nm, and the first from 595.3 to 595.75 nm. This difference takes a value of 0.011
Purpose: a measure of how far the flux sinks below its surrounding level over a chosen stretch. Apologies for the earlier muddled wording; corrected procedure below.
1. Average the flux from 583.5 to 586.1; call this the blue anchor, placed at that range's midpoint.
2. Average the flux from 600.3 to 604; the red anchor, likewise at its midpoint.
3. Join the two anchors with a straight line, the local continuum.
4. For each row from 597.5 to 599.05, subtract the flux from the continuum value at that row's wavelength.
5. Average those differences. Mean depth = 0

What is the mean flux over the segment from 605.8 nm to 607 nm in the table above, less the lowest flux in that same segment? 1.5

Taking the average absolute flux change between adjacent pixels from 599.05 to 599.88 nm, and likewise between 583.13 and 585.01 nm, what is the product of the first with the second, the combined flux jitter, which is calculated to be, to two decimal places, 0.55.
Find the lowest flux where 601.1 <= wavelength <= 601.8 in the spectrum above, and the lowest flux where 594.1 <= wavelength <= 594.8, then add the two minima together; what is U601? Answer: 344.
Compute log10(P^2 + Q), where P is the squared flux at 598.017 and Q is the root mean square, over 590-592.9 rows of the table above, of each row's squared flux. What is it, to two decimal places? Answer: 8.93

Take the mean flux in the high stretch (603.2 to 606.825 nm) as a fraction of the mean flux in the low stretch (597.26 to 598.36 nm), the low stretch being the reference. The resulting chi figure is 1.007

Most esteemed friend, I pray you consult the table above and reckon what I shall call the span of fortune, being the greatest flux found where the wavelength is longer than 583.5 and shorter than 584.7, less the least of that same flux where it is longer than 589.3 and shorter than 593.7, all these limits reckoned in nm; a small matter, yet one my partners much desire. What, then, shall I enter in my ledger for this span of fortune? 14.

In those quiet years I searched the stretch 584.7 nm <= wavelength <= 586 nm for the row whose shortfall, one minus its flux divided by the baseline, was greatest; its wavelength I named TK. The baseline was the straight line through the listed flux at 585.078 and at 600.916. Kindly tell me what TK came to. 585.887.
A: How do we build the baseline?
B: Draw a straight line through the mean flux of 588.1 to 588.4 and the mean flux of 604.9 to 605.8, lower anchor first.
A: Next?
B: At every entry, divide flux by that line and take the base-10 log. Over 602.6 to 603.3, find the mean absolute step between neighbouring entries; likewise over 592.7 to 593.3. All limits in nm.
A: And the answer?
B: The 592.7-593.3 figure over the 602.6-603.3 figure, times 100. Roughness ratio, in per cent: 27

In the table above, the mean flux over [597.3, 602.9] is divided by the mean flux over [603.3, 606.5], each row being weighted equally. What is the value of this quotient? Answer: 1.00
